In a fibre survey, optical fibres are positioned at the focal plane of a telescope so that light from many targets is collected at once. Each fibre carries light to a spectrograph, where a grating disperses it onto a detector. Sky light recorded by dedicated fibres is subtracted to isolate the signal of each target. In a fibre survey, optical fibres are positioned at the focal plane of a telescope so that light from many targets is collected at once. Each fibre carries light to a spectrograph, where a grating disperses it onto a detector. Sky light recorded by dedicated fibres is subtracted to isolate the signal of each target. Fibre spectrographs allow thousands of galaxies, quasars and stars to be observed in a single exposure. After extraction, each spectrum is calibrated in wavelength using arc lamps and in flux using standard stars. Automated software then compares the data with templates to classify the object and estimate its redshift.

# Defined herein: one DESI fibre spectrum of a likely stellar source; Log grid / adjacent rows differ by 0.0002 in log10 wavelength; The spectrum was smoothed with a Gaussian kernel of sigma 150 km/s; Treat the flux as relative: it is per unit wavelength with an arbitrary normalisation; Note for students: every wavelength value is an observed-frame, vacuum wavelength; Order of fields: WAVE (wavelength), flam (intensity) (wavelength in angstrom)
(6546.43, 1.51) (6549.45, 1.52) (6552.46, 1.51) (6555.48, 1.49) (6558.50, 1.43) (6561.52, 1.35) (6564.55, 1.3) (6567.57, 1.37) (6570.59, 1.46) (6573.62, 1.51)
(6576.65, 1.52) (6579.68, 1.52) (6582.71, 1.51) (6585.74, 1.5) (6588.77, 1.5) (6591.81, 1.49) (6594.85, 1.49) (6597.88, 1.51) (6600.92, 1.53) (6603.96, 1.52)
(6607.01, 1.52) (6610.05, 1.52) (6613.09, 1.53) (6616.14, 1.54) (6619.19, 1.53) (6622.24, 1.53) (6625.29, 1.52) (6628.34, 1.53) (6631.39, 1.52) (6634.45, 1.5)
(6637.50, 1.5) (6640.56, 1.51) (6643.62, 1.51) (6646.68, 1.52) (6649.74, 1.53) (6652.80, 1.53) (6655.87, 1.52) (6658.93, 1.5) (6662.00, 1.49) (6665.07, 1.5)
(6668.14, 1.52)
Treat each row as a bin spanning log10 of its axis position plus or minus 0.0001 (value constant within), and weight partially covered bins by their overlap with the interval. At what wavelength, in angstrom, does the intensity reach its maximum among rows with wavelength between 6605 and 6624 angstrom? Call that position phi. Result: 6616.14 angstrom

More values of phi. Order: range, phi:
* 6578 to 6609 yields 6600.92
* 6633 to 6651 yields 6649.74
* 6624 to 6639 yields 6628.34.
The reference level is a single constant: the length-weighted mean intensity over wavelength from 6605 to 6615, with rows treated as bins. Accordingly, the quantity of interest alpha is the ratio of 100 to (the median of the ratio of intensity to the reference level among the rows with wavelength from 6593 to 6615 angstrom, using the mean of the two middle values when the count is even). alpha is 100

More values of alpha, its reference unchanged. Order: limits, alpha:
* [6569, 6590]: 101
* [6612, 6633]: 100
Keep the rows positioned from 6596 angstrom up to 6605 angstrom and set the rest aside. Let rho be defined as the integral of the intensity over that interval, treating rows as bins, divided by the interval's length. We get 1.52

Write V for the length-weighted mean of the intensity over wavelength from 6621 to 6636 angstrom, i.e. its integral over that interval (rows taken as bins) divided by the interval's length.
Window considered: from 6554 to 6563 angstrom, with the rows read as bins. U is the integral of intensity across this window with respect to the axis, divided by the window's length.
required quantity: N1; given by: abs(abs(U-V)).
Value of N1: 0.097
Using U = 1.42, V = 1.52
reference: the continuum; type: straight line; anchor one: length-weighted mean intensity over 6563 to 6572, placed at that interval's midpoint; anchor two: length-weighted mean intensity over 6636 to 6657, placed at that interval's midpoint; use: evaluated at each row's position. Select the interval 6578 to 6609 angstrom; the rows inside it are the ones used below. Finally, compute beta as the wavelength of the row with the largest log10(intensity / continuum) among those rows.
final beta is 6579.68 angstrom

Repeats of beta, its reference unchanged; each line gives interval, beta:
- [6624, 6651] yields 6628.34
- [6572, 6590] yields 6576.65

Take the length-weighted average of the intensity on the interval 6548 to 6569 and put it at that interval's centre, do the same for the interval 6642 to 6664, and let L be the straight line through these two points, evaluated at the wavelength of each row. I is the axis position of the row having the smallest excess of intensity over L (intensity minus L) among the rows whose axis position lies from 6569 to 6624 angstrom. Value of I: 6570.59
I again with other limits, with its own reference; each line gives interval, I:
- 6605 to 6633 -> 6631.39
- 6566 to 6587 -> 6567.57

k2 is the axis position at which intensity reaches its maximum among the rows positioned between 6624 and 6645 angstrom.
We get 6628.34 angstrom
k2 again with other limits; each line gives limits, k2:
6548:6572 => 6549.45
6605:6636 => 6616.14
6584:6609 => 6600.92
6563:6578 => 6576.65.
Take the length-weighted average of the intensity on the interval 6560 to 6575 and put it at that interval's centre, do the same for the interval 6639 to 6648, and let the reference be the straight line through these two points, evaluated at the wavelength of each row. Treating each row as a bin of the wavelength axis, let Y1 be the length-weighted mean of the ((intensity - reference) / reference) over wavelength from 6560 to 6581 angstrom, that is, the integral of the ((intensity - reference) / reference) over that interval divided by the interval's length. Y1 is 0.021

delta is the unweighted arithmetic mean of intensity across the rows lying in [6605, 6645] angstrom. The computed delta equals 1.52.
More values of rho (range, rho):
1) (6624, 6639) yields 1.51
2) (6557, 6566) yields 1.36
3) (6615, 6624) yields 1.53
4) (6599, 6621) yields 1.53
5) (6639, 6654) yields 1.52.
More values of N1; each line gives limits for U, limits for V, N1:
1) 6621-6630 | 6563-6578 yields 0.097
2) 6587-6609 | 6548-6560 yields 0.021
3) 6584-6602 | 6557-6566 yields 0.144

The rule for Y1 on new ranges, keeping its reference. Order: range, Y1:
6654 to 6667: -0.022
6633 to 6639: -0.001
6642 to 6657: 0.000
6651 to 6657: -0.002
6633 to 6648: 0.000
